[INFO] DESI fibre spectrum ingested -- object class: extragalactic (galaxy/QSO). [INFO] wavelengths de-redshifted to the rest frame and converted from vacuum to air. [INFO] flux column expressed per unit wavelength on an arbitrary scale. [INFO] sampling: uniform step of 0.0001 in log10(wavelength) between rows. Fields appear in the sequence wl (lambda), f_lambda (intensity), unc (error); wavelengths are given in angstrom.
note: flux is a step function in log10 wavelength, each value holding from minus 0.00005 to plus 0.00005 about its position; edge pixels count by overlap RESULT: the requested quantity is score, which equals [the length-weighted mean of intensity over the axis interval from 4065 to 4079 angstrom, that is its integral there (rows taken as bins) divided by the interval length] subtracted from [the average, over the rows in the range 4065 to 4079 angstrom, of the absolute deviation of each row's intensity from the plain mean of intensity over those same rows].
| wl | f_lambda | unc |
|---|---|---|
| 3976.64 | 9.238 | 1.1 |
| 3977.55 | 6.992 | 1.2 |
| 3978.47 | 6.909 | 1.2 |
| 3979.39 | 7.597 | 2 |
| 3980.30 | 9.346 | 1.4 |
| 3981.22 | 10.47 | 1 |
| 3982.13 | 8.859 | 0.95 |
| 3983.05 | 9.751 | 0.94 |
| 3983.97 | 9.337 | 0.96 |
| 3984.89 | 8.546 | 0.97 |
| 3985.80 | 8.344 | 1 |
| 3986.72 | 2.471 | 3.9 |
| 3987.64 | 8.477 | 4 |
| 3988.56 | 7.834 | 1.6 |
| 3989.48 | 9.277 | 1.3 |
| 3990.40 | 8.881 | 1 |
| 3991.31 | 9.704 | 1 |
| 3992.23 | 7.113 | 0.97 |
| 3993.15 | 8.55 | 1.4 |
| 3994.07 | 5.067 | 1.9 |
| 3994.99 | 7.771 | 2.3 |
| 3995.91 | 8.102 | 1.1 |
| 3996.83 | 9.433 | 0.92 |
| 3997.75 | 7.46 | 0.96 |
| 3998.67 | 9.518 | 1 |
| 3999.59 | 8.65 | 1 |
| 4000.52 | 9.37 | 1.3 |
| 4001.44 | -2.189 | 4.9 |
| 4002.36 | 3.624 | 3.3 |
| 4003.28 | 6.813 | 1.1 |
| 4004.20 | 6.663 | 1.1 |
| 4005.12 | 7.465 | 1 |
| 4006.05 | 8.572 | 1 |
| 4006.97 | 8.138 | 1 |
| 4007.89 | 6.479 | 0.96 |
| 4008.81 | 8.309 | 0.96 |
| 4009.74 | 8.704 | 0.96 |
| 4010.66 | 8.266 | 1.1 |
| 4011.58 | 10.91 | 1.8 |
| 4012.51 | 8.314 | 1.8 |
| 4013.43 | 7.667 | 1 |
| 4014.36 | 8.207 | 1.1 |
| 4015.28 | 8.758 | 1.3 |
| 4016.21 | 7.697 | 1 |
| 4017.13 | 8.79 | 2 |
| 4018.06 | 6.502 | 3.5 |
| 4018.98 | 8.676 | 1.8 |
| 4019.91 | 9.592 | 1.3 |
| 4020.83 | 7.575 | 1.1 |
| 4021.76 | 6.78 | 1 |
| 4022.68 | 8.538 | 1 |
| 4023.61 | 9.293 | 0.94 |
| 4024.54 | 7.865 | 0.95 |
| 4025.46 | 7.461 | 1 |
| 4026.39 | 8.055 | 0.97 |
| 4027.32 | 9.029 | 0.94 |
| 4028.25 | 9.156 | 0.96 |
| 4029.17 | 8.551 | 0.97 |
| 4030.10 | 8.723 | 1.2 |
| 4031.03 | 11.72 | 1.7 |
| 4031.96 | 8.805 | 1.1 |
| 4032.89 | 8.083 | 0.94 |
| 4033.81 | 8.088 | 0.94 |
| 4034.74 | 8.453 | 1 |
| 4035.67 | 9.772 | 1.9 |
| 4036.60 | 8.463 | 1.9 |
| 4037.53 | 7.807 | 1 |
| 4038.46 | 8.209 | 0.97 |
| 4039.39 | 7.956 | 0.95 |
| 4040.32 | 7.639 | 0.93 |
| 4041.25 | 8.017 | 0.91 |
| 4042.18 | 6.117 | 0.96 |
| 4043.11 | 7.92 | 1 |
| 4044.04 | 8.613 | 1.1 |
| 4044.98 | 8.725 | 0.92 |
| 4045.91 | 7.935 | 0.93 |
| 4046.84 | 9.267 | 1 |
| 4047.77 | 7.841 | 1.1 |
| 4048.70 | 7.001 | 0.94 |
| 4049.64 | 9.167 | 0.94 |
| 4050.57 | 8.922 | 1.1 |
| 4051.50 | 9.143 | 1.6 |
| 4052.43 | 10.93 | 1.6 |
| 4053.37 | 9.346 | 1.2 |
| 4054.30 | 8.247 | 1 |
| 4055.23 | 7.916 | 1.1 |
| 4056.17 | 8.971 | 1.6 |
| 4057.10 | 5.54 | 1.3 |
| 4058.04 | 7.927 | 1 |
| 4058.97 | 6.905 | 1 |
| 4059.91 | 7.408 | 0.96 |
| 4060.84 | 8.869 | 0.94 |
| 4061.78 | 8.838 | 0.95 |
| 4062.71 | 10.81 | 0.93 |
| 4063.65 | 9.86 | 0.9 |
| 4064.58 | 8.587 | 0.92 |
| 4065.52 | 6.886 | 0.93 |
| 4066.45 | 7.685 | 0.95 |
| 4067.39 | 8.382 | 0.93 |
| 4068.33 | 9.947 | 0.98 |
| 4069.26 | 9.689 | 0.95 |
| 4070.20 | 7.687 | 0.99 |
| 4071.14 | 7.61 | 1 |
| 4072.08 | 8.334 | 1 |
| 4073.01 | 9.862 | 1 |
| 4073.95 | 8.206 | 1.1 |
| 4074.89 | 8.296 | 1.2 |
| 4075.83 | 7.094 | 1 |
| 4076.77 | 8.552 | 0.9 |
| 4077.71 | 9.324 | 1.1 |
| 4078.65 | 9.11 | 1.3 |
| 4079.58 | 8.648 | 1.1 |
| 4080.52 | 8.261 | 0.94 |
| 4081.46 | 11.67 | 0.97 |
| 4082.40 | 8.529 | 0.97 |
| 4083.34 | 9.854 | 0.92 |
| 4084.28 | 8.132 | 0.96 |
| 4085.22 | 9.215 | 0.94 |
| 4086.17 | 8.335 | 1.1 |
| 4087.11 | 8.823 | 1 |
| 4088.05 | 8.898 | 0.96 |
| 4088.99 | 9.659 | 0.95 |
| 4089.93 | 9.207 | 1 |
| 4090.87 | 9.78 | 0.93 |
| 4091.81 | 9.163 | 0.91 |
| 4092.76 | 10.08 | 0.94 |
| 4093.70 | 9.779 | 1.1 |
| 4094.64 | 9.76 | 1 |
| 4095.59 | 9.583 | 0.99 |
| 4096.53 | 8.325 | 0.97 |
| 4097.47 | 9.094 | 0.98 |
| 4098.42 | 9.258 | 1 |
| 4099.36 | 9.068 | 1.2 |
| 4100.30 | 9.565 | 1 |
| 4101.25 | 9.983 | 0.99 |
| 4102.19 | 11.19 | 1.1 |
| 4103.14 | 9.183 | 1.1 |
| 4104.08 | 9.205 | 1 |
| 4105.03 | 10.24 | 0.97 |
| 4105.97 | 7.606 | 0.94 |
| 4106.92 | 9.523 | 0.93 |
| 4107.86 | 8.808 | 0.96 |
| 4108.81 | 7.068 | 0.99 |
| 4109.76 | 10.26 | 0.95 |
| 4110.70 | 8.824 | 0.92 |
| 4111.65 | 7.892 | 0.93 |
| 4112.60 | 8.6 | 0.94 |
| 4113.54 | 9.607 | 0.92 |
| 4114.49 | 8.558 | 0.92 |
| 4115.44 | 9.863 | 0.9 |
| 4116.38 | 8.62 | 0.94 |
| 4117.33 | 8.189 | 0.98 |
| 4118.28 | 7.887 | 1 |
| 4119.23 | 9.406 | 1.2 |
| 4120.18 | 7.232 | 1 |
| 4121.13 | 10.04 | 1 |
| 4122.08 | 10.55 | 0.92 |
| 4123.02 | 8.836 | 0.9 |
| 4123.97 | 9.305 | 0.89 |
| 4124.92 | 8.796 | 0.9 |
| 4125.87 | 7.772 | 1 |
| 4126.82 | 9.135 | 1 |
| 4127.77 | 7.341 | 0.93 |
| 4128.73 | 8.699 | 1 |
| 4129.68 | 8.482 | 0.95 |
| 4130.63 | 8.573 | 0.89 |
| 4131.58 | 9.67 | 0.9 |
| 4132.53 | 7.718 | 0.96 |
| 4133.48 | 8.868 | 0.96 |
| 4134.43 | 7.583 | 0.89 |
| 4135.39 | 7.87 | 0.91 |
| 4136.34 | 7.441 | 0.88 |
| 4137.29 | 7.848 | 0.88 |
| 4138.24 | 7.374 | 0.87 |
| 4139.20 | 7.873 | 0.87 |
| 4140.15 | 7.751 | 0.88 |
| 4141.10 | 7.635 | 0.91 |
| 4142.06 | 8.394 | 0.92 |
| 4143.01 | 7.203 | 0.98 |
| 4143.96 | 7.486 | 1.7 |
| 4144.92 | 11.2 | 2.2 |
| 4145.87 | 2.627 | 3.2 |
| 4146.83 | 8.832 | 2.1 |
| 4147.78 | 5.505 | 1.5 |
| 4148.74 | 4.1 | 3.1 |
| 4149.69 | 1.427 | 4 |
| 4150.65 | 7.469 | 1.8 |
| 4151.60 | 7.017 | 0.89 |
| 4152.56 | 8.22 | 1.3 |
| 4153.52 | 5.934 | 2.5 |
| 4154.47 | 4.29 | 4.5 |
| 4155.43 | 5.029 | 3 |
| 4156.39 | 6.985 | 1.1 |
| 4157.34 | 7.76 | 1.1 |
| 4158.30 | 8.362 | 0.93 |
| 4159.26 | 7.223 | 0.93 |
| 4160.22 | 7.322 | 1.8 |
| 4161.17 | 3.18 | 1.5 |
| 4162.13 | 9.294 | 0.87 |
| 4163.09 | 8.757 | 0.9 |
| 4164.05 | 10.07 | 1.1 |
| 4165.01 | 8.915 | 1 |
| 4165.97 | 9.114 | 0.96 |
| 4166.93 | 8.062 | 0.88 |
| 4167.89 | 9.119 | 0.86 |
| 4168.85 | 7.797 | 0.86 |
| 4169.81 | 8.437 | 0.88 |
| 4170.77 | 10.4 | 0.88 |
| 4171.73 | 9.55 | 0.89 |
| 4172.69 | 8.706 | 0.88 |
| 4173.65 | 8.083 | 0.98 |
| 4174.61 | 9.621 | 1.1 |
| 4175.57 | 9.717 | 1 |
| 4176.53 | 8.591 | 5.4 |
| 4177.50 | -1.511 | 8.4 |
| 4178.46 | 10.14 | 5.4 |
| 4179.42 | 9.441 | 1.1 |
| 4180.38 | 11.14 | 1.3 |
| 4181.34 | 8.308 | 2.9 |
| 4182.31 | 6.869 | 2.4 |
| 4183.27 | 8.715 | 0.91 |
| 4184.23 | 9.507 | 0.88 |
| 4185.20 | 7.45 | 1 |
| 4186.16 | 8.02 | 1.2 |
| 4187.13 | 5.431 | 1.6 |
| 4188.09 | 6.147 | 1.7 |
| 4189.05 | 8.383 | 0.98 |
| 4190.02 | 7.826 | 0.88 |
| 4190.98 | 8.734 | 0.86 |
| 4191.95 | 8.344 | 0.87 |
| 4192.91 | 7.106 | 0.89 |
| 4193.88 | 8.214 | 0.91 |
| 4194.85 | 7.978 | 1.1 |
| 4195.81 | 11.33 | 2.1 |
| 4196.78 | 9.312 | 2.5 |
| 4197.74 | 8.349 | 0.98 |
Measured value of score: -7.7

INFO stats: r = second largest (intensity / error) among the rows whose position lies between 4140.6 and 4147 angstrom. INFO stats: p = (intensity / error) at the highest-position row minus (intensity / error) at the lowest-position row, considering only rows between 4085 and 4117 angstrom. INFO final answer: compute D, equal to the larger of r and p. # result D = 8.4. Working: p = -0.6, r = 8.4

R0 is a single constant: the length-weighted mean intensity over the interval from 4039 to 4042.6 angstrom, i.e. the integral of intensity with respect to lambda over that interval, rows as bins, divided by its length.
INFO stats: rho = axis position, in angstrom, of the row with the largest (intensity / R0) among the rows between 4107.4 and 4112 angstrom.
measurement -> 4109.76 angstrom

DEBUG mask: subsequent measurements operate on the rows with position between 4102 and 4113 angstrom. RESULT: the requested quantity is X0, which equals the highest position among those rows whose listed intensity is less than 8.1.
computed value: 4111.65 angstrom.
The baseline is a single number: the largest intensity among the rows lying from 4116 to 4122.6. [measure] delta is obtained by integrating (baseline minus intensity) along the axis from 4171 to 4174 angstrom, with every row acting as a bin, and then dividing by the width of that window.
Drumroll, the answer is 1.6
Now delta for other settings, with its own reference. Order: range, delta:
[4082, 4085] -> 1.7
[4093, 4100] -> 1.3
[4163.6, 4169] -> 1.6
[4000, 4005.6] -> 5.2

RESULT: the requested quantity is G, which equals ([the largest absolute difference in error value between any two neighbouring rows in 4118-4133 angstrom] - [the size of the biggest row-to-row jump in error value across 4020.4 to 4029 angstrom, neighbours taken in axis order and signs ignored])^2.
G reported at 0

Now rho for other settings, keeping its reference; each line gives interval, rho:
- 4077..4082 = 4081.46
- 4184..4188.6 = 4184.23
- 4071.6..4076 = 4073.01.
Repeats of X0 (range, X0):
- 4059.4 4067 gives 4066.45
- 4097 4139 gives 4138.24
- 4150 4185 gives 4182.31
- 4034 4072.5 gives 4071.14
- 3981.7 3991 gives 3988.56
